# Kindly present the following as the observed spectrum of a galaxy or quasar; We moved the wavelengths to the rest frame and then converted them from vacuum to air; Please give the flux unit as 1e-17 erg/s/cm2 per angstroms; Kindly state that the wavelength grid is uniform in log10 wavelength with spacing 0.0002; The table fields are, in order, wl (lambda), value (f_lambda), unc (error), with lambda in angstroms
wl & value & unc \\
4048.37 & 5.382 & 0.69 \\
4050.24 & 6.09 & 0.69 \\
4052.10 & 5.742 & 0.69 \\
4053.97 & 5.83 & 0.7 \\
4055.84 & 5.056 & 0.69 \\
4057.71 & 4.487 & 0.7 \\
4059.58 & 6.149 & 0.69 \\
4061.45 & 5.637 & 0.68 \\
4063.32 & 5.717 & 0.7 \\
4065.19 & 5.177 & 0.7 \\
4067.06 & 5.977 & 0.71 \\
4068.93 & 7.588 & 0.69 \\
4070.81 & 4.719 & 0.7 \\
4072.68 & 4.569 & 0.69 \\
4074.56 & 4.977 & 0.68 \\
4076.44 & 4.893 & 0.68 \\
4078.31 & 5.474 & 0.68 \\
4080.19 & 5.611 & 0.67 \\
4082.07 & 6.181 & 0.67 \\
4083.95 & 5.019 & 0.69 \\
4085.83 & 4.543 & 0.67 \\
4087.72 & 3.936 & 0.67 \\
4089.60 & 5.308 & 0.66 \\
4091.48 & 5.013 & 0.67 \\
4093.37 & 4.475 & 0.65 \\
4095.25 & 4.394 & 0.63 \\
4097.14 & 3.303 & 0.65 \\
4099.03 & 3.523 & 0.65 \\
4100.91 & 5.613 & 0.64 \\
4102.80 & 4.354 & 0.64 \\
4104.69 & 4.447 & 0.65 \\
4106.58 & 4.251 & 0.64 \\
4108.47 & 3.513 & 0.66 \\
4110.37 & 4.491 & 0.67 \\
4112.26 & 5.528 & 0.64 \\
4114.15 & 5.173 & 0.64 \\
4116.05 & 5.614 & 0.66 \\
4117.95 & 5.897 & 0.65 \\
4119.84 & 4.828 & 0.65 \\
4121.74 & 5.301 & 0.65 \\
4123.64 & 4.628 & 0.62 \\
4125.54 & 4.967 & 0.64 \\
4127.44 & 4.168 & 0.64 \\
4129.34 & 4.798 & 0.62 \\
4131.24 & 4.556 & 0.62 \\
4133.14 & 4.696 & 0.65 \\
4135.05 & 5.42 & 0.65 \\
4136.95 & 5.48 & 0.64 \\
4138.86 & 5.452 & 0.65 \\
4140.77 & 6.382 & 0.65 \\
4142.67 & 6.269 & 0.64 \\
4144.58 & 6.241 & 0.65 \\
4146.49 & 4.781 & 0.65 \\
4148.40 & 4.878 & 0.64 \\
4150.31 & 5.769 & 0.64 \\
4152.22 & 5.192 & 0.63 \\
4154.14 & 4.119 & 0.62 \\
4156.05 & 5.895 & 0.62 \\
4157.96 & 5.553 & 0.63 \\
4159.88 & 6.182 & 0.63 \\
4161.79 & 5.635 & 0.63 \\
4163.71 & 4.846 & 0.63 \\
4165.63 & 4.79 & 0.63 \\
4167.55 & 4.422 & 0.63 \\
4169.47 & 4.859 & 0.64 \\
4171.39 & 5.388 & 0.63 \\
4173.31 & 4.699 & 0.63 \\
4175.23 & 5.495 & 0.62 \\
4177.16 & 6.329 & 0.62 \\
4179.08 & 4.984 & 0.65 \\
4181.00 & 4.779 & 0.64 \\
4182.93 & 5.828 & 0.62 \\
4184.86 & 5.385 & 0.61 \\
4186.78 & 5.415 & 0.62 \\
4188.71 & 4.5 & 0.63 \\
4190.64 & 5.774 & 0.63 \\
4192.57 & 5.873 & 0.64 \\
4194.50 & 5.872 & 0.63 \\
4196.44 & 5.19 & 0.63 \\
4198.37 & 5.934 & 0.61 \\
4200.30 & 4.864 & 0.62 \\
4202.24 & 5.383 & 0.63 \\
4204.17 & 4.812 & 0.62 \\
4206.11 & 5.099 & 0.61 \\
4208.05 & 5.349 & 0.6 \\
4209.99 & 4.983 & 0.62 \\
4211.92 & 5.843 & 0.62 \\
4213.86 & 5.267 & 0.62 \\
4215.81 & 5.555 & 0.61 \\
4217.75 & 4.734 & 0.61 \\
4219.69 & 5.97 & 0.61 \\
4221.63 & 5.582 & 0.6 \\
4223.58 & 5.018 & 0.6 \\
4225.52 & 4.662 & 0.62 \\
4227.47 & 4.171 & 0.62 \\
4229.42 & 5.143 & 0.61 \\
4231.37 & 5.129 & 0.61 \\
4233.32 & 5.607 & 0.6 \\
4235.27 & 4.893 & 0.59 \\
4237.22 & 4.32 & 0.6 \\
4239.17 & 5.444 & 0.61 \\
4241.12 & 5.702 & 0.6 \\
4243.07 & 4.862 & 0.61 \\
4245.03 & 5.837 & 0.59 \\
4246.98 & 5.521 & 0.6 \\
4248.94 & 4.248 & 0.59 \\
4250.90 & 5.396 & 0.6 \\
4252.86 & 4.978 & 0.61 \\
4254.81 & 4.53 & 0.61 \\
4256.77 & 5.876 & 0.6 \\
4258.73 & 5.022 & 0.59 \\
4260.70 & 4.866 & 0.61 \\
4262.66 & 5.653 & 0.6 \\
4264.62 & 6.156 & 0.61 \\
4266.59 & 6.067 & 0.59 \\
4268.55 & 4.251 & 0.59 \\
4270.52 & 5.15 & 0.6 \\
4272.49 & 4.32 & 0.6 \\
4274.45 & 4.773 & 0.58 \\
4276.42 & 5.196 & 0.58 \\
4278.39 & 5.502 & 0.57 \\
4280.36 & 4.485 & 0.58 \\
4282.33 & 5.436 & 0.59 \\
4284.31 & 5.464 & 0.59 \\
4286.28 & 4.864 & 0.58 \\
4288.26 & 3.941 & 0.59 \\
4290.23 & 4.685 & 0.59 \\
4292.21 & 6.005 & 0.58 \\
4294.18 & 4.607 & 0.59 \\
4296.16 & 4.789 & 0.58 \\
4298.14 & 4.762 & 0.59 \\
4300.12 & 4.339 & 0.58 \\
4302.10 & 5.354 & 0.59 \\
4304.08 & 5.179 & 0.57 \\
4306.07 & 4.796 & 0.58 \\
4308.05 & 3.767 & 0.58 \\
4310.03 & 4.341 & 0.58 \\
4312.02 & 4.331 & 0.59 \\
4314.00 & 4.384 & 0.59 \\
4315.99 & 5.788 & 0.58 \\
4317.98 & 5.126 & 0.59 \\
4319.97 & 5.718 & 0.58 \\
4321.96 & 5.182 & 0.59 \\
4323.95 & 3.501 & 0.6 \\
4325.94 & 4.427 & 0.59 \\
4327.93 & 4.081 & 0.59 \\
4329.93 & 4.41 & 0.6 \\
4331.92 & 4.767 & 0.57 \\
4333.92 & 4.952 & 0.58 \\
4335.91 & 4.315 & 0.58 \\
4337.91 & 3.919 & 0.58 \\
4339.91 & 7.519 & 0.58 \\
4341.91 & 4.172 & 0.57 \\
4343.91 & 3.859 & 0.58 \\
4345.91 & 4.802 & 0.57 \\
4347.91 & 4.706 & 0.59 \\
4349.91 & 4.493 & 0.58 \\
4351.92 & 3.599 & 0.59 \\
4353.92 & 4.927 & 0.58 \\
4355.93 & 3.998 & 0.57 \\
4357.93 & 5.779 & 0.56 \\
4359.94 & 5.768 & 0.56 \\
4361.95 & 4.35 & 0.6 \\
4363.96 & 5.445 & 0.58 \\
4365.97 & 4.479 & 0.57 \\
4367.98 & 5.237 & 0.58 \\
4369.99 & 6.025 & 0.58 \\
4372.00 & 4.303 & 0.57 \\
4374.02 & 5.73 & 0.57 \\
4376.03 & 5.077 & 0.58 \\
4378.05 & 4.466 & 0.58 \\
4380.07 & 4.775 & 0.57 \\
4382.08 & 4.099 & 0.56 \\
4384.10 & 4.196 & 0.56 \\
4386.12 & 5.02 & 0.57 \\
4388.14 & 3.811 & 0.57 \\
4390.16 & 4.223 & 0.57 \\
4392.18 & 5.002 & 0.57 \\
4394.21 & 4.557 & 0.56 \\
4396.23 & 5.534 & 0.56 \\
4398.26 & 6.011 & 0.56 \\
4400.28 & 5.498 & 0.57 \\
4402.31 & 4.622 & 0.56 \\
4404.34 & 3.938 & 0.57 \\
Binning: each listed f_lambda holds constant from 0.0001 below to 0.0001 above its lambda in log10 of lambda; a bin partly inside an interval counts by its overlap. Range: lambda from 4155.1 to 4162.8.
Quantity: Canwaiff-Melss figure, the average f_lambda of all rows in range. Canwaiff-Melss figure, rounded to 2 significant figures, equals 5.8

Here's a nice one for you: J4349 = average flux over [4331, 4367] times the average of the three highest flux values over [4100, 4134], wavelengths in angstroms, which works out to 27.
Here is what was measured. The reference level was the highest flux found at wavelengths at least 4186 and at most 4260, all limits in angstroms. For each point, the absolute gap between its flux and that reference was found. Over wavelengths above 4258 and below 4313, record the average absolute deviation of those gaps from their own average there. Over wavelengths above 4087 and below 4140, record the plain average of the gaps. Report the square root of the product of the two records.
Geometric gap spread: 0.76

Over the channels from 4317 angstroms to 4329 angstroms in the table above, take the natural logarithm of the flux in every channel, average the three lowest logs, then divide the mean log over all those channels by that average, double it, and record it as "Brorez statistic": 2.21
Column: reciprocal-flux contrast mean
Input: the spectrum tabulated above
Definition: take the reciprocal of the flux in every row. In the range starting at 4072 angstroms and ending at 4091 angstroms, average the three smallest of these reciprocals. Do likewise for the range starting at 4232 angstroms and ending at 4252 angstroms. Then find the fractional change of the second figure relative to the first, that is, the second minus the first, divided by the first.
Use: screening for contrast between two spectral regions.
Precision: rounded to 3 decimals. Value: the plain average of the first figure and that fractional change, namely 0.089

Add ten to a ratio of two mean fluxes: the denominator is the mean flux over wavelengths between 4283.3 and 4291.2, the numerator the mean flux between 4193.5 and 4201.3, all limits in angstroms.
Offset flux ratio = 11.2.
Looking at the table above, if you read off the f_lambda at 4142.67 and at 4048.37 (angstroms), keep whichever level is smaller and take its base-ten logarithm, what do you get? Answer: 0.73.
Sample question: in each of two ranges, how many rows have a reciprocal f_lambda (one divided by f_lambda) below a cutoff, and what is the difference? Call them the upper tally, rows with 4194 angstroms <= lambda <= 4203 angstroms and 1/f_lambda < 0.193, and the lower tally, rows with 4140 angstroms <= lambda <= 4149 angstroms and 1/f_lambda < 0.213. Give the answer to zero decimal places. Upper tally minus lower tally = -1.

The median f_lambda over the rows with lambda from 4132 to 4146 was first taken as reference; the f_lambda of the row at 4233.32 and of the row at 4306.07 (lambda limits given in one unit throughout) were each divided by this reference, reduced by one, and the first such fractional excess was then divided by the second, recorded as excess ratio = -0.2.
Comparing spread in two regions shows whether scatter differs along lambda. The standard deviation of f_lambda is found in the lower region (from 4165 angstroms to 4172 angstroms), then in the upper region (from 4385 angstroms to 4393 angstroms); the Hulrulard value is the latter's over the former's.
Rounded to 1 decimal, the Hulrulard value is 1.5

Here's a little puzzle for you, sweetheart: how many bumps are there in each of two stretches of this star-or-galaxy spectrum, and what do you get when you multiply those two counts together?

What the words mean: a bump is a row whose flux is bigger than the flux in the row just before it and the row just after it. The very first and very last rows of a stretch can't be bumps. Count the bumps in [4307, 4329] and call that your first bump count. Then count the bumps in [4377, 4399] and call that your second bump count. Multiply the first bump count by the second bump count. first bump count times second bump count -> 12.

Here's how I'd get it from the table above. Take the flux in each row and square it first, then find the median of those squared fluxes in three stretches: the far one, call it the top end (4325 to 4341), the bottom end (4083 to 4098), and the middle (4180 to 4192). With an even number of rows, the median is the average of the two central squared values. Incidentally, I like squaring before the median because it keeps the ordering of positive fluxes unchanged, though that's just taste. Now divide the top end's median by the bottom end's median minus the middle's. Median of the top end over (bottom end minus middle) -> -2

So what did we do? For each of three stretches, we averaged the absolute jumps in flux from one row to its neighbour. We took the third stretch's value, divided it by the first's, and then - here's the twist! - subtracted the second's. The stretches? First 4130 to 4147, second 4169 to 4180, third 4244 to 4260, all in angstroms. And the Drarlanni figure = 1.1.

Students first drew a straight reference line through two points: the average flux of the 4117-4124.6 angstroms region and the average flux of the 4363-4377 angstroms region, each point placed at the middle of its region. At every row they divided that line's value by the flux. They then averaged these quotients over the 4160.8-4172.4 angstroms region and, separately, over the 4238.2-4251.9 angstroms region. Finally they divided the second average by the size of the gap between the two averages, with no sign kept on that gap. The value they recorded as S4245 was 19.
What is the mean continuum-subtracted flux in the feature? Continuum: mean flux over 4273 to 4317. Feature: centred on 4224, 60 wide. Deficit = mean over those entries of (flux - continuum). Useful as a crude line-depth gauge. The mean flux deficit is 0.35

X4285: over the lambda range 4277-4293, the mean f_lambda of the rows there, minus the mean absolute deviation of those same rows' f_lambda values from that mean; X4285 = 4.5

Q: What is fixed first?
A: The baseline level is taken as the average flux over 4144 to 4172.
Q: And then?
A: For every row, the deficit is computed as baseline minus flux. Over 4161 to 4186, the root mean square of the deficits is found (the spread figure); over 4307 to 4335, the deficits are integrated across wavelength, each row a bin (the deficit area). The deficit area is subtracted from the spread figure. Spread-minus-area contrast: -16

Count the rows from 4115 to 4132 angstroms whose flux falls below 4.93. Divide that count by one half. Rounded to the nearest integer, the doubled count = 10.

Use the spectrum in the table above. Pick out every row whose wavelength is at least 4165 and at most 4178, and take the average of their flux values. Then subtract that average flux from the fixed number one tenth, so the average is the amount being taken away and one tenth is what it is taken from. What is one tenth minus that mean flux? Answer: -5.04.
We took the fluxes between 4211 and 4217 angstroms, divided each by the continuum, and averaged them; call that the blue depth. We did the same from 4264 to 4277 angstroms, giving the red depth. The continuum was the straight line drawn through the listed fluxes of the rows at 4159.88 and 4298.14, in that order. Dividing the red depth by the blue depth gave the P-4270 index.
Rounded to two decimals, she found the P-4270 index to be 1.03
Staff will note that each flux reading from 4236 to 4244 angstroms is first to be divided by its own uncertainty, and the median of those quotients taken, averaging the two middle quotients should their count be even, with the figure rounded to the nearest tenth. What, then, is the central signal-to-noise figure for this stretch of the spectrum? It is 8.4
